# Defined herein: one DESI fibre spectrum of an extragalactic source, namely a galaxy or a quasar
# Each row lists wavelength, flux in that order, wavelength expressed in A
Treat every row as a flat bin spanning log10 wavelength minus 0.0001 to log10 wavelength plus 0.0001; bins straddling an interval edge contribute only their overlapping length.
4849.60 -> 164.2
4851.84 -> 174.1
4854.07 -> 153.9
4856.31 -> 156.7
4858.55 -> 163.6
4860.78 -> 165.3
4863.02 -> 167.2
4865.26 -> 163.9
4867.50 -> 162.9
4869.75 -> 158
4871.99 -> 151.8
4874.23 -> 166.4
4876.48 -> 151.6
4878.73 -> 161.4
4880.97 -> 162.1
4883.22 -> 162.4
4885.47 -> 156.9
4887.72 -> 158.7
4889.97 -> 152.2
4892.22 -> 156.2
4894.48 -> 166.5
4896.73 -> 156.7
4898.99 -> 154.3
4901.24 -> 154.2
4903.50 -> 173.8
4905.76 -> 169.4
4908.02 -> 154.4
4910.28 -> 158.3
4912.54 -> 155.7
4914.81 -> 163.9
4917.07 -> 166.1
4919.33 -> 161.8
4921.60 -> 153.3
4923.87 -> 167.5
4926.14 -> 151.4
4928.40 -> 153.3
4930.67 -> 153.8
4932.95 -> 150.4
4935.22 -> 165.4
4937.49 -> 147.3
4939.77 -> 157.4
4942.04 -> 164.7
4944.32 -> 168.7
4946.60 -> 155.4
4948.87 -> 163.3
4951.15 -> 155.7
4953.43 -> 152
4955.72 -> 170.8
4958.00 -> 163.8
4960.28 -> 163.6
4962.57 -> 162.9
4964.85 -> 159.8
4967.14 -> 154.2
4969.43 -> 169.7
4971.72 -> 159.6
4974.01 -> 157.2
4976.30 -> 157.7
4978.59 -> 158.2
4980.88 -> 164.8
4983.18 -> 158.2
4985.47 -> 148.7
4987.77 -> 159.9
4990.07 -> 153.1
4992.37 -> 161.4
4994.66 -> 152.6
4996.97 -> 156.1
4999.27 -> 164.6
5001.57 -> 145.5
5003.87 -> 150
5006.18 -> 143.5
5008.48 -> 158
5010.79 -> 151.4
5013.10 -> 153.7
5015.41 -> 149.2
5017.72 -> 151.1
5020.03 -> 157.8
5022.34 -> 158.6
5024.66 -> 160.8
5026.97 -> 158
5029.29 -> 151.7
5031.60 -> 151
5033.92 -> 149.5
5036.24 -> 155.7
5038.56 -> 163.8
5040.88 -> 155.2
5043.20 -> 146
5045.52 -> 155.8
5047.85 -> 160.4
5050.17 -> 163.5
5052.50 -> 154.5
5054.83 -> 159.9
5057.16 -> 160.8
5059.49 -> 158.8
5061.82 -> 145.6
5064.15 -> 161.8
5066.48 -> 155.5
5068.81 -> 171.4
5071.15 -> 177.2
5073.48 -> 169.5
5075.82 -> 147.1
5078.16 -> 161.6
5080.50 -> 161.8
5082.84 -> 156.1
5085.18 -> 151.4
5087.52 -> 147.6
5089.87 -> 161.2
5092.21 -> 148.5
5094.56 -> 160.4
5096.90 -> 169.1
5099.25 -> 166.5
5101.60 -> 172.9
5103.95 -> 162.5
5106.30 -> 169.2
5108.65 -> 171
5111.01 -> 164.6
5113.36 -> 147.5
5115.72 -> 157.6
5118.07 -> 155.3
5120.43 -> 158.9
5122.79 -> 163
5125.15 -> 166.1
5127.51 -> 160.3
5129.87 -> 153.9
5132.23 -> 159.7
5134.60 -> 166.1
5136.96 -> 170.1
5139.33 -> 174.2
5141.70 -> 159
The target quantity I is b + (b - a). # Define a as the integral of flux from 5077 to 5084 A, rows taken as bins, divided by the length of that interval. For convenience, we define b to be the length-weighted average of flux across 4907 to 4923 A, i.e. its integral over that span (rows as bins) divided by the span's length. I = 159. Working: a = 160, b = 159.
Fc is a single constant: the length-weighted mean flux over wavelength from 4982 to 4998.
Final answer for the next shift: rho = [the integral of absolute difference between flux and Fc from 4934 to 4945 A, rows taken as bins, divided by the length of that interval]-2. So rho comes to 6.2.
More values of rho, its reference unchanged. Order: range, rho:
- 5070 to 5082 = 8.9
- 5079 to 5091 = 2.9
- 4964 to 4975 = 3.1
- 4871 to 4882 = 4.2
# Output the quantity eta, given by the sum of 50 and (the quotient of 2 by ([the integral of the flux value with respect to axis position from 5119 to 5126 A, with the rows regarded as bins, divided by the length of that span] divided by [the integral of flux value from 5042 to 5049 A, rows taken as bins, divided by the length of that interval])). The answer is 51.9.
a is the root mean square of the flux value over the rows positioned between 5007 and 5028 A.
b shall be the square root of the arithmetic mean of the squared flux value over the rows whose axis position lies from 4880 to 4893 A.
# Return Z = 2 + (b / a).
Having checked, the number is 3.017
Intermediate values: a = 155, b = 158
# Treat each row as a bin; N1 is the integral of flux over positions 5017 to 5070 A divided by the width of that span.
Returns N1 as 157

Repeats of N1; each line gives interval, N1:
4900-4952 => 159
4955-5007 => 158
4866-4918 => 160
